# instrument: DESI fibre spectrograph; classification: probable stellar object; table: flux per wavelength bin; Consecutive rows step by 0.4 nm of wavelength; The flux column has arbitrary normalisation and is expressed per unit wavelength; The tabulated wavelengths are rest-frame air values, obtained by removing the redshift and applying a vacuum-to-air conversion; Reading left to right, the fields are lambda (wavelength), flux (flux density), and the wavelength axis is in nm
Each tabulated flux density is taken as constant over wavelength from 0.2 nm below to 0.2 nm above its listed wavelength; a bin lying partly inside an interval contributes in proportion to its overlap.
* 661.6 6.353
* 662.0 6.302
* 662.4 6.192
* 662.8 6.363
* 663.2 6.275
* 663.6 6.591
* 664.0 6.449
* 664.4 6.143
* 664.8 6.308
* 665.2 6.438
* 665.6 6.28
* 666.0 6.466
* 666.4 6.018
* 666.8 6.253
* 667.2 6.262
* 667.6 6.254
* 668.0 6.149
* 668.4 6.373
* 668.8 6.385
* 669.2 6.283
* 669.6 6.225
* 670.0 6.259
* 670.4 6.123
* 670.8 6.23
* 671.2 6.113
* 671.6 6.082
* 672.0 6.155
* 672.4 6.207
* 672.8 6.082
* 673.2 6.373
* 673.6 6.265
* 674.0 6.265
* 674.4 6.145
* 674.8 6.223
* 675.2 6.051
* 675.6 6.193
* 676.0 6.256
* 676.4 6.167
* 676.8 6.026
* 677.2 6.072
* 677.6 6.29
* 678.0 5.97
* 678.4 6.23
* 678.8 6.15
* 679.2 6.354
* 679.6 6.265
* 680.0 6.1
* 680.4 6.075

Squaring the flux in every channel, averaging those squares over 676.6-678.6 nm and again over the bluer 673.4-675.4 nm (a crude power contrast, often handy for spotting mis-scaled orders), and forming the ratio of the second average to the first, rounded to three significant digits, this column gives 1.02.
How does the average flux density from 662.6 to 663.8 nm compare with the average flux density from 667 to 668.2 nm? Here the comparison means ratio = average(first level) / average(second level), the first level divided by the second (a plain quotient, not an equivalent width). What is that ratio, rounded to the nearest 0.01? 1.03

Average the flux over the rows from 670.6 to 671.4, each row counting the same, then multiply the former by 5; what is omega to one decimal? 30.9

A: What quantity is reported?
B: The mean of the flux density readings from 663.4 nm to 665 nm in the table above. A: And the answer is 6.37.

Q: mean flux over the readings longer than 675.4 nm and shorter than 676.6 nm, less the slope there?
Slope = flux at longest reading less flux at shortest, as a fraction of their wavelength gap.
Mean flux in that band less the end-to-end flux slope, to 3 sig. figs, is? 6.24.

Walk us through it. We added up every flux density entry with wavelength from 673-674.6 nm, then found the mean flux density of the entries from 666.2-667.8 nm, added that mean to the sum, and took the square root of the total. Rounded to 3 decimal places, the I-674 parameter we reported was 5.590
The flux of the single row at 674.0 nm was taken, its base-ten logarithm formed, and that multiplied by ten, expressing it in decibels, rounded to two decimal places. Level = 7.97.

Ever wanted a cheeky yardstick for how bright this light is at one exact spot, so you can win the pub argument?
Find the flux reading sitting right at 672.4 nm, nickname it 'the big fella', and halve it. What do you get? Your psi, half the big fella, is 3.10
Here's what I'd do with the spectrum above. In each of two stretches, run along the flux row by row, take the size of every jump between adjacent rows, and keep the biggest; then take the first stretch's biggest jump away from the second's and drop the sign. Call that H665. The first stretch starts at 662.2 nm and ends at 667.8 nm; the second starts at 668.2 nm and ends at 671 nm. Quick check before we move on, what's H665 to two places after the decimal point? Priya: 0.31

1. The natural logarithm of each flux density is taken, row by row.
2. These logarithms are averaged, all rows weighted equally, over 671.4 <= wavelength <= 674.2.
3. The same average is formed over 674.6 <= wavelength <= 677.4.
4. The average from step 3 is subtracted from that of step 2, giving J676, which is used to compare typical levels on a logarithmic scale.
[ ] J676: 0.010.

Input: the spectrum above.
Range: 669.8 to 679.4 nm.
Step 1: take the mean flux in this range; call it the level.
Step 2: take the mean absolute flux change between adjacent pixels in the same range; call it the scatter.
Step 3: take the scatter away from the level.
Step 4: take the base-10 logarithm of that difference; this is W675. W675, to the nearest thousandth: 0.782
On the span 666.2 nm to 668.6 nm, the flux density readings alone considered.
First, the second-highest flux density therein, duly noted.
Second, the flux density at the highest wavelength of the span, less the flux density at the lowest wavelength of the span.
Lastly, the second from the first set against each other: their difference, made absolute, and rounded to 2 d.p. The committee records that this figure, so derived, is 5.91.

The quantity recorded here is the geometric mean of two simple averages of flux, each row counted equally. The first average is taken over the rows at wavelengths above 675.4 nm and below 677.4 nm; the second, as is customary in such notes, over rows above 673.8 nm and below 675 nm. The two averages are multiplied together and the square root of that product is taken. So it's 6.18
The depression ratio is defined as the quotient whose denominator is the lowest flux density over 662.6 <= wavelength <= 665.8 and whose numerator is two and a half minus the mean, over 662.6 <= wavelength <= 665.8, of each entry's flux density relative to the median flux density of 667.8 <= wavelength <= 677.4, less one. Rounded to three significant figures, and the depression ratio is 0.403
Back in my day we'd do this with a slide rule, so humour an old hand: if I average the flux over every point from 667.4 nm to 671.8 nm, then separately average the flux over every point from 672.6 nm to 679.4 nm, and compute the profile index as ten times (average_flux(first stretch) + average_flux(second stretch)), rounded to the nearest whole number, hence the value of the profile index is 124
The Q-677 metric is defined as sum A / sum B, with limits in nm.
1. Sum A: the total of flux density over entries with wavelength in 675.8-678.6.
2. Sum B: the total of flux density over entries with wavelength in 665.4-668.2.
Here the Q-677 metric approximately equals 0.985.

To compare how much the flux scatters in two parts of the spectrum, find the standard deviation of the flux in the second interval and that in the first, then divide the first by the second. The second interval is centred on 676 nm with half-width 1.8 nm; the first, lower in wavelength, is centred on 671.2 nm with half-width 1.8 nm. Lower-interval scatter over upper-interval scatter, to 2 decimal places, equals 0.73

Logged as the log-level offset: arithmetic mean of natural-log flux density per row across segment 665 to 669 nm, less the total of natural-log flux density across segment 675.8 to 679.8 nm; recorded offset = -16.4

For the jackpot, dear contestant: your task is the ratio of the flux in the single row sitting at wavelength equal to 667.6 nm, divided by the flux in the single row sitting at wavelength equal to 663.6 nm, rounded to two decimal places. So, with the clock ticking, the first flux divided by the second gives 0.95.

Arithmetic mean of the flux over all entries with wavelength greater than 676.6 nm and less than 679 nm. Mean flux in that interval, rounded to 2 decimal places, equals 6.12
